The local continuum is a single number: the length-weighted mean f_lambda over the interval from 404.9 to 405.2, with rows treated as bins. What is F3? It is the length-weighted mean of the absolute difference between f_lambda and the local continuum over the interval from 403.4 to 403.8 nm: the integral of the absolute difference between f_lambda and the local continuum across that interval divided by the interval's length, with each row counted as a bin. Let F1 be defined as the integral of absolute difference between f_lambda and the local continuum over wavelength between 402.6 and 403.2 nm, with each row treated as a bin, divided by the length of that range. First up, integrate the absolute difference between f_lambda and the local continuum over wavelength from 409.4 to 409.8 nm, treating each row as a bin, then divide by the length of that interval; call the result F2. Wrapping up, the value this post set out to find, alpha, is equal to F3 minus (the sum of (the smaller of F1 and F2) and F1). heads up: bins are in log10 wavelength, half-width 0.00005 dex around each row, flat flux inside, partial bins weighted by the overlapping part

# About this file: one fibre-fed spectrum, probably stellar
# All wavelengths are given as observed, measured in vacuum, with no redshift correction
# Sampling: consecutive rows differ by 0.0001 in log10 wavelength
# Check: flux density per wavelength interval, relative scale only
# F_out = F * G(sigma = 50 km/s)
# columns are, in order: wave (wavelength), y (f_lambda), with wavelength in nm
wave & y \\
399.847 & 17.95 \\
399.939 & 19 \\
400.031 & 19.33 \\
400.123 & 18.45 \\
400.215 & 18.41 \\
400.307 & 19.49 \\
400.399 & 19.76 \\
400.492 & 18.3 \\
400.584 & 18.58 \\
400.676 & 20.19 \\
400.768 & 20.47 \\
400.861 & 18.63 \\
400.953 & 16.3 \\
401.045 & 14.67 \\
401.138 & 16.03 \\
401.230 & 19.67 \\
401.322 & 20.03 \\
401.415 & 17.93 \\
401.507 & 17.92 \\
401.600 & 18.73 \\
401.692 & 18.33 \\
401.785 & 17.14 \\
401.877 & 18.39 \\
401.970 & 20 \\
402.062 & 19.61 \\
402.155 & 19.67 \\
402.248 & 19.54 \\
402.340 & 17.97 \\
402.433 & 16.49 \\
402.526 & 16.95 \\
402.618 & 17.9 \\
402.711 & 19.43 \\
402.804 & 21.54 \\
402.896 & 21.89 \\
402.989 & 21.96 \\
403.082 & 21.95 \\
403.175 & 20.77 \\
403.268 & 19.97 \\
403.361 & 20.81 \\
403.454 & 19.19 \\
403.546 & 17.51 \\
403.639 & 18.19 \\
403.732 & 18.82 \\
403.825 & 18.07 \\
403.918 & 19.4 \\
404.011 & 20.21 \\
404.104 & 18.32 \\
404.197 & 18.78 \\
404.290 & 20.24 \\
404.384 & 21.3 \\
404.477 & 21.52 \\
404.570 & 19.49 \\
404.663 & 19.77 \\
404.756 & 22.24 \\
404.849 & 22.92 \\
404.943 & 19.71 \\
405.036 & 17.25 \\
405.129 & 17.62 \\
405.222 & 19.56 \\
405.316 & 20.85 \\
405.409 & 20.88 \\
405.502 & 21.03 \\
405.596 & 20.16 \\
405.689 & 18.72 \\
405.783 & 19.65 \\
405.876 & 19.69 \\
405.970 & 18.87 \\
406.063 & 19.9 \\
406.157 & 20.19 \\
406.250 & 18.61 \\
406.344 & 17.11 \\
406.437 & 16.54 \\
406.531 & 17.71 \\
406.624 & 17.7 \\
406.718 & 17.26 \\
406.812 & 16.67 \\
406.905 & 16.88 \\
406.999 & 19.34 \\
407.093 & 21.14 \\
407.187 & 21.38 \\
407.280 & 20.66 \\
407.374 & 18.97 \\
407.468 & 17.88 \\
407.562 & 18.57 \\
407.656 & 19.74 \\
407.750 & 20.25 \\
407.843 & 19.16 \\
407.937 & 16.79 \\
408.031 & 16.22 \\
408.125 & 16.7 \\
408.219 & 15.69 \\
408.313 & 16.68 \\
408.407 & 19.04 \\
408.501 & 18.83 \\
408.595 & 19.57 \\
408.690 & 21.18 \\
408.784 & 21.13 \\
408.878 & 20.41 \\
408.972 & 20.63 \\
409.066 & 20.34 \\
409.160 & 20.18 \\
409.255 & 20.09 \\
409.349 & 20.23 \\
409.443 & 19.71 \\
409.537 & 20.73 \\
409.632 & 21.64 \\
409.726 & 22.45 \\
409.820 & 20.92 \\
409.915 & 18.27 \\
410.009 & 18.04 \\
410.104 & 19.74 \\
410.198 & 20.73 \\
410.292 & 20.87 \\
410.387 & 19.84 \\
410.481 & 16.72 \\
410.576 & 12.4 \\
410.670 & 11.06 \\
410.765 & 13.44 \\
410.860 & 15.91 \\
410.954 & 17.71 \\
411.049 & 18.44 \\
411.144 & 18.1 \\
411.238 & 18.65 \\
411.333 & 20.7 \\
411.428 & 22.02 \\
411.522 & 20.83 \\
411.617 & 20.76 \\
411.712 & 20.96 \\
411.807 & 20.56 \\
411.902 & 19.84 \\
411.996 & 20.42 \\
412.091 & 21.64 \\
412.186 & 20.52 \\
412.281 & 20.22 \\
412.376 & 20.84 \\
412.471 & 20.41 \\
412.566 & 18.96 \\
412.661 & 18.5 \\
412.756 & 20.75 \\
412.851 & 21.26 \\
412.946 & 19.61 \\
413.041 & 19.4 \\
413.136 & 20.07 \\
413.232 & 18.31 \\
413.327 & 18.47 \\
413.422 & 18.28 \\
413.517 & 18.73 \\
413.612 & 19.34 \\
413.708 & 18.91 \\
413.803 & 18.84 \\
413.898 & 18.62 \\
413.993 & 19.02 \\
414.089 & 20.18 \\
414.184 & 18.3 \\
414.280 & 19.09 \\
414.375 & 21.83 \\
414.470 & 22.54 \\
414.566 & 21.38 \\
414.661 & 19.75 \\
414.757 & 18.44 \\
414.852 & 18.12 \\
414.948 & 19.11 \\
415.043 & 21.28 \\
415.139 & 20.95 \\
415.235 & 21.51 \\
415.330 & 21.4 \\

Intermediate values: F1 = 2.7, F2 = 2.8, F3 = 0.6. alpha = -4.7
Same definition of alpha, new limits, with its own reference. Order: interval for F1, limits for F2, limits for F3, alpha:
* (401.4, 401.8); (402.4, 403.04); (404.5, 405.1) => 1.4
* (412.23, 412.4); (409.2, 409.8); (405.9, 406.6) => -3.2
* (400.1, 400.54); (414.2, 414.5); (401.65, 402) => -0.5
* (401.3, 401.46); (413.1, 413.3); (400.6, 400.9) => -0.4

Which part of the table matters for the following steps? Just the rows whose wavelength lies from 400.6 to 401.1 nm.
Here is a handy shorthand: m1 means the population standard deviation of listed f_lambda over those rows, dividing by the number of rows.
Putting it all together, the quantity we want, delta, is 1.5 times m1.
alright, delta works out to 3.4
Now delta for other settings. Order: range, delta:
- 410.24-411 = 4.9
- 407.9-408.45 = 1.6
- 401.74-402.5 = 1.8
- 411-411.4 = 1.5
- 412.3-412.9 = 1.5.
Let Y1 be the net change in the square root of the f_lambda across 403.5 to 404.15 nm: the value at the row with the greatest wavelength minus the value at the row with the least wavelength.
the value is 0.10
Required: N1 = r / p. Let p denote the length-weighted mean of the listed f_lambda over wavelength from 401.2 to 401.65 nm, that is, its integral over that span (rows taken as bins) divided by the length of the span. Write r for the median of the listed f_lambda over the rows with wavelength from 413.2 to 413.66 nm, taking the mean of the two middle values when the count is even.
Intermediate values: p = 18.8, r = 18.5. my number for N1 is 0.98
